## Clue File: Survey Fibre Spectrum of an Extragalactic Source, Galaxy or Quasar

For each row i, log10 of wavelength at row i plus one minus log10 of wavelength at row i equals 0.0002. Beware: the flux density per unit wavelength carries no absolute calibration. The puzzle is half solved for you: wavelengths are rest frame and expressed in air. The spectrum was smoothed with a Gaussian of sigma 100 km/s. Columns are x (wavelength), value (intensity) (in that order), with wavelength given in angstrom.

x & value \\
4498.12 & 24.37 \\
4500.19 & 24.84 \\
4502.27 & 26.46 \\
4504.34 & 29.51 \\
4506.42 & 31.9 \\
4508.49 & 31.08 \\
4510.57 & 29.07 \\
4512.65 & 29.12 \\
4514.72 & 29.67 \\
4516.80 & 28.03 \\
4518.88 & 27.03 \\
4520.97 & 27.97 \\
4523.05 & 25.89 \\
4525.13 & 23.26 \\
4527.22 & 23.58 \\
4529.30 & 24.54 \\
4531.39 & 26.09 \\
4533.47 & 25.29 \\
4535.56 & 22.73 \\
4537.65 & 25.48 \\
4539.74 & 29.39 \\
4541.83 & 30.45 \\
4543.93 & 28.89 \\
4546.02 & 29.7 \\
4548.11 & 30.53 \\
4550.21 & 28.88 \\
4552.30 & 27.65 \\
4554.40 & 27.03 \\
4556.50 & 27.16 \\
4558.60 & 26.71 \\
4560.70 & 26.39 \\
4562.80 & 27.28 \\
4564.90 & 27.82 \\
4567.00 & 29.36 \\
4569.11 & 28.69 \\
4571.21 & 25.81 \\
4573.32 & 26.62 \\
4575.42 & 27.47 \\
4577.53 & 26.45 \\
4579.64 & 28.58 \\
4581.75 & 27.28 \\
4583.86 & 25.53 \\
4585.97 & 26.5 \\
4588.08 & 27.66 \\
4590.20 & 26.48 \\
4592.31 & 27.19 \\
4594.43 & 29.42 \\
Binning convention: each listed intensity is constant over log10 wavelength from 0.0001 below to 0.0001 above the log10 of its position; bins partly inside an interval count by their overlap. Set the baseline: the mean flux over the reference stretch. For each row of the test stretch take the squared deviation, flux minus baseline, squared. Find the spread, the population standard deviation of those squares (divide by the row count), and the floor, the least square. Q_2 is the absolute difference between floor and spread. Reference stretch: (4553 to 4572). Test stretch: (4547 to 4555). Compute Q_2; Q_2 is 4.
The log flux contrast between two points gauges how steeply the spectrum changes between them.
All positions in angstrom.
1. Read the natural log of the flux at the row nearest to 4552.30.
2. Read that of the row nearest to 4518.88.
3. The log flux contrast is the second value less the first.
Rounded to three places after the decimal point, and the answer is -0.023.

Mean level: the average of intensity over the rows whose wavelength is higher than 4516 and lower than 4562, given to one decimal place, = 26.9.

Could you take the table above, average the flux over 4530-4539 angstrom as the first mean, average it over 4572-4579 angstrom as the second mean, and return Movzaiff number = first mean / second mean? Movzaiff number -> 0.93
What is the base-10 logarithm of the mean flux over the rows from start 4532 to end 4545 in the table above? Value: 1.432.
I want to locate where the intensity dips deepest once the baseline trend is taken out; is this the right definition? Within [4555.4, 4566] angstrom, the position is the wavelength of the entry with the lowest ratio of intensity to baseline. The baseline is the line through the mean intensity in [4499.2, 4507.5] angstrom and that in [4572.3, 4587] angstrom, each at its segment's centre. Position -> 4560.70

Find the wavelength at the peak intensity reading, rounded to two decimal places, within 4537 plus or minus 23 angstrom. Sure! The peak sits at 4548.11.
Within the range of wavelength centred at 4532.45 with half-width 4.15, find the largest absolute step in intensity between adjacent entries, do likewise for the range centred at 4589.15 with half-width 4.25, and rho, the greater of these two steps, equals 2.56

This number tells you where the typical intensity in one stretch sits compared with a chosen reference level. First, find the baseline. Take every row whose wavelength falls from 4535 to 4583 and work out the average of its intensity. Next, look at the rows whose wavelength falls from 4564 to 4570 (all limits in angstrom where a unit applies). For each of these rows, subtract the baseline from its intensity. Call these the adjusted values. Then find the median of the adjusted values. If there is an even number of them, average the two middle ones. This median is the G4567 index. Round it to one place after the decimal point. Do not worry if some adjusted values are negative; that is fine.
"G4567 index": 1.0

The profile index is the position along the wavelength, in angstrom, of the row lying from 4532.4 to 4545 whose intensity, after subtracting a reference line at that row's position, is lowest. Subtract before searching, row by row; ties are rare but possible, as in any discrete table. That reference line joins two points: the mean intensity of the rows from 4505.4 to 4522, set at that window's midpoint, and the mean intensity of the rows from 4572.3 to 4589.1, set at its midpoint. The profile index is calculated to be 4535.56 angstrom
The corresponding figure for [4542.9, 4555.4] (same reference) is 4554.40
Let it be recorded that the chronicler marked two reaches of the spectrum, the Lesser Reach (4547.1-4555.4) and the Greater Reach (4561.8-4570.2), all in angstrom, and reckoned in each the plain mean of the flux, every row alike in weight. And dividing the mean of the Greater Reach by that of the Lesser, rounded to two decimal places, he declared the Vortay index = 0.99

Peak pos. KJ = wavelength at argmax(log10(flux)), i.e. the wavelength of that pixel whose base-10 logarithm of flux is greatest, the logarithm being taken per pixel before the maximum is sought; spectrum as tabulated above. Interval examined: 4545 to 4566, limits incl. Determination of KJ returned 4548.11 angstrom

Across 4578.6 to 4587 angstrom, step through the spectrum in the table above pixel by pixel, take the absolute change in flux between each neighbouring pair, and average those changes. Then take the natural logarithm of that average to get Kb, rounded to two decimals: 0.29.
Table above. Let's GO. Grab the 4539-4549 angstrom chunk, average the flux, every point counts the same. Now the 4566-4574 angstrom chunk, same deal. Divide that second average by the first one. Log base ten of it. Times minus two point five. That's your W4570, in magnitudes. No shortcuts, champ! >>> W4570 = 0.082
